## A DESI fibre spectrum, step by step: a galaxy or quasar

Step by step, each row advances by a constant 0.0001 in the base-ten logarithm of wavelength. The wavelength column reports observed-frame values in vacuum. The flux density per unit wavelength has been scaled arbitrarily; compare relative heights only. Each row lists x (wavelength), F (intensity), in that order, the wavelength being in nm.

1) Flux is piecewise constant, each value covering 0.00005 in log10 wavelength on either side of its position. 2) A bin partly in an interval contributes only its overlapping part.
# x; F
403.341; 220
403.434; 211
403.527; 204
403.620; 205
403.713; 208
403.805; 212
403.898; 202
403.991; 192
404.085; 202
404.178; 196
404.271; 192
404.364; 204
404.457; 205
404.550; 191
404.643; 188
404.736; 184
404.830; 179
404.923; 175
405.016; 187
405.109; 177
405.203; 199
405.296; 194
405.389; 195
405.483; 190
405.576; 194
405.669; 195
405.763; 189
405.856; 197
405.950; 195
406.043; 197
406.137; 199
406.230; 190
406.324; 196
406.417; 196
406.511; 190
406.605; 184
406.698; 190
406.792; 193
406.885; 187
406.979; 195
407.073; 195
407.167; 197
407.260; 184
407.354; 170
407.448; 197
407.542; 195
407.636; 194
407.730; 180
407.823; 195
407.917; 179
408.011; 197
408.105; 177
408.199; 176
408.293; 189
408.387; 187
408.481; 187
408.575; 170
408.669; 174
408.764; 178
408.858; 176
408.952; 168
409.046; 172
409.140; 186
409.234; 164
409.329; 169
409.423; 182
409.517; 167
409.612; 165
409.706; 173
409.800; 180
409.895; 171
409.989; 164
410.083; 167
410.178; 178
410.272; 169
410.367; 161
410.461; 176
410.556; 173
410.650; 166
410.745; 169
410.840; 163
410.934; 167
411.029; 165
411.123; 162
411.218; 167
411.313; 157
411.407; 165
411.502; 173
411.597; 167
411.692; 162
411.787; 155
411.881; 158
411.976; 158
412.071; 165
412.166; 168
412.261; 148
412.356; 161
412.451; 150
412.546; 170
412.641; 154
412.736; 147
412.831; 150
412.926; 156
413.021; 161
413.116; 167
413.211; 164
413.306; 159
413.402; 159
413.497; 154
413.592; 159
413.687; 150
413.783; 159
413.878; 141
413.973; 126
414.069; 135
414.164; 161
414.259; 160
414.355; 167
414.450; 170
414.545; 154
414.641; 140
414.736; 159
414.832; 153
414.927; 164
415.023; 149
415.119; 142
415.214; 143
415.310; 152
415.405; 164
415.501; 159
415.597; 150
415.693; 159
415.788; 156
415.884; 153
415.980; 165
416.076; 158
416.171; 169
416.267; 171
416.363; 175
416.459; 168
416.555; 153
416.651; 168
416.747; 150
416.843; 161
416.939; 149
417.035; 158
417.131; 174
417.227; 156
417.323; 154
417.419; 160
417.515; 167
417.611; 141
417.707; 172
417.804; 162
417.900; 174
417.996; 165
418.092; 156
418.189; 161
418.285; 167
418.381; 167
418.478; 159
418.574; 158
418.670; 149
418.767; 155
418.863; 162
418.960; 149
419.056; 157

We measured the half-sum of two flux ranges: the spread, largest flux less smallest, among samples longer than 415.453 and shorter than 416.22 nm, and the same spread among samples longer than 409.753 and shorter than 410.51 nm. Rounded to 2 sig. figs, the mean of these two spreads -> 19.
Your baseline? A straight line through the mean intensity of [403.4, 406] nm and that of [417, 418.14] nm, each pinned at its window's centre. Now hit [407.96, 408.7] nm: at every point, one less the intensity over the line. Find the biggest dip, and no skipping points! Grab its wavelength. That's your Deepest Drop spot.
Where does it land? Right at 408.575 nm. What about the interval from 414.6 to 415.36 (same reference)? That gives 414.641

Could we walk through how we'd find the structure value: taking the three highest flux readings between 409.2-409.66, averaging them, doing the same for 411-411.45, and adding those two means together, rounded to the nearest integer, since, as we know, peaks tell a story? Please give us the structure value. 338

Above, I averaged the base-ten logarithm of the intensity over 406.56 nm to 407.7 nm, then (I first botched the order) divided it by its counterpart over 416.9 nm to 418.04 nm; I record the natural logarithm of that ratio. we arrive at 0.032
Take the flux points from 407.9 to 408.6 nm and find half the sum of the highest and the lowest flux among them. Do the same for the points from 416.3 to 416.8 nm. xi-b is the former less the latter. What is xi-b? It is 21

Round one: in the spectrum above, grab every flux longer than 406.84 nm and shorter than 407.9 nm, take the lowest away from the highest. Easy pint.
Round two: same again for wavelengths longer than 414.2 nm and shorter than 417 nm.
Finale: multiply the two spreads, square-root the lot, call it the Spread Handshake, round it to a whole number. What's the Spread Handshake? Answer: 31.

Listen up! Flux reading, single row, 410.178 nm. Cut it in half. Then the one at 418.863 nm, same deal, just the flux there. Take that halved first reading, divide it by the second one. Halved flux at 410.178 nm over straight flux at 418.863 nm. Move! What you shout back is 0.549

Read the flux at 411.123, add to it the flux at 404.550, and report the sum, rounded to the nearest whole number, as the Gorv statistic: 353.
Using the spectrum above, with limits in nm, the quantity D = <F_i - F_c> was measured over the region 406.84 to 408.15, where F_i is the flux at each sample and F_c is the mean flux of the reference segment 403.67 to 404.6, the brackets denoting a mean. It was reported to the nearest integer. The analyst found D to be -12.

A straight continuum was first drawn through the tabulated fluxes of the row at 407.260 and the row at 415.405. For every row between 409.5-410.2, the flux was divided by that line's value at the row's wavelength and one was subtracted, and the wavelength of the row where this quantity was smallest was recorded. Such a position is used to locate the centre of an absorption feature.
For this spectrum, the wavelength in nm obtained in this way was 409.989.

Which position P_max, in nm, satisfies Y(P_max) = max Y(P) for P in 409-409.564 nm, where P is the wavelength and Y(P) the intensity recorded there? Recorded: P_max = 409.140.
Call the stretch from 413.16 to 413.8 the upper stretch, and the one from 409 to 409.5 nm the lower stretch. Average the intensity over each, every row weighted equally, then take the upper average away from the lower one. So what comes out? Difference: 17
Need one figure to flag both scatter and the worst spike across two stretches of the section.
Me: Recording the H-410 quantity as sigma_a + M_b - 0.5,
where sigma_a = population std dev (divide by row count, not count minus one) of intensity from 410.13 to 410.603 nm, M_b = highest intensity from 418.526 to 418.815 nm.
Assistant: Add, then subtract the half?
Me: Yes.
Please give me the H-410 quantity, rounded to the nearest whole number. 164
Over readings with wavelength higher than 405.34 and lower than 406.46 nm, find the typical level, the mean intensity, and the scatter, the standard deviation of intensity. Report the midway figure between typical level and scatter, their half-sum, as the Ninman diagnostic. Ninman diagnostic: 99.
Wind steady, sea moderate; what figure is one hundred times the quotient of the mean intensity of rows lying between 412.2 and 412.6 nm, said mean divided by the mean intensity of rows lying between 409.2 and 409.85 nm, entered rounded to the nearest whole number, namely 92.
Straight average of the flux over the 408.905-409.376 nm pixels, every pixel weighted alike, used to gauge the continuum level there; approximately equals 172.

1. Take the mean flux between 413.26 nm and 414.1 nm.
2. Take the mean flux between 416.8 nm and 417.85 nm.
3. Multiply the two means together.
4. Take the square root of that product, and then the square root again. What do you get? 12.4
